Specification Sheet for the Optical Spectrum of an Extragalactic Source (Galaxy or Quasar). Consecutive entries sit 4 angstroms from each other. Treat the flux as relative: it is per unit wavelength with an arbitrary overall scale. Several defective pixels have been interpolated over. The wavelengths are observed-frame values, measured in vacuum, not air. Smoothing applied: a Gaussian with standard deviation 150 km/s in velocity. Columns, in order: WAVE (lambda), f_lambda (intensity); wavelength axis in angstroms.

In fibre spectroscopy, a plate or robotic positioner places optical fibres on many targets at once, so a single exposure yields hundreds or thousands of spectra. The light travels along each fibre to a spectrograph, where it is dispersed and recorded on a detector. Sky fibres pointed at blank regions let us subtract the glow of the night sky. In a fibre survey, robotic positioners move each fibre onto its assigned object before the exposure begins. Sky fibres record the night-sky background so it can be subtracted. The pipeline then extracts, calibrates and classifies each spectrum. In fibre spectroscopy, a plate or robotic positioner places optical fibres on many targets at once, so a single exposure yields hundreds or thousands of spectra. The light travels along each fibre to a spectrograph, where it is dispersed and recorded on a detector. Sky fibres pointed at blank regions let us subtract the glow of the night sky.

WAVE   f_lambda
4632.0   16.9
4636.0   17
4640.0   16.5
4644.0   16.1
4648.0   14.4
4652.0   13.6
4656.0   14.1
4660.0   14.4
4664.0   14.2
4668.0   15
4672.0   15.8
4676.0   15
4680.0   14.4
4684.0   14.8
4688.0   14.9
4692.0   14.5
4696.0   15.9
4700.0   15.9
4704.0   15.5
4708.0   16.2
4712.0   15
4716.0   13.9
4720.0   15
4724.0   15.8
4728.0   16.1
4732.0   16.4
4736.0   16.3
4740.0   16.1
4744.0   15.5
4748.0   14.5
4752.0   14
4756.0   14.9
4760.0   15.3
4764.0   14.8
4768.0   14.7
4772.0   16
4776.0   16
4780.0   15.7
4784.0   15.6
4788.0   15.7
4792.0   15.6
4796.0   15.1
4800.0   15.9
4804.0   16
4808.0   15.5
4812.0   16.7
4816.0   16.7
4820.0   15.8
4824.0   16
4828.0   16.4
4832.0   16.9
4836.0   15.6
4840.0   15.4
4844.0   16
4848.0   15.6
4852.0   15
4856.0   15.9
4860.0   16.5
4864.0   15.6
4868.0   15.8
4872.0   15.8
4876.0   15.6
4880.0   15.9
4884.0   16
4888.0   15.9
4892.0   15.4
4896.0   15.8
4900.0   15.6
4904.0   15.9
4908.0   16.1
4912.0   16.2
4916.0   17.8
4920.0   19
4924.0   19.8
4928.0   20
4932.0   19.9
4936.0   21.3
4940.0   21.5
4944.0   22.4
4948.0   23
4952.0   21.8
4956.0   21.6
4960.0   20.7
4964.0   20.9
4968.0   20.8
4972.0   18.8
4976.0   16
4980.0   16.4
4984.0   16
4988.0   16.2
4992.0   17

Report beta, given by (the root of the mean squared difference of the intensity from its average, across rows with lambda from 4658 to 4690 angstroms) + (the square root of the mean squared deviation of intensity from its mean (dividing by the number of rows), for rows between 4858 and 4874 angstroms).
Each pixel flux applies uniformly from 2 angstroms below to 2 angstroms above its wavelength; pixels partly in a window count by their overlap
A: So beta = 0.8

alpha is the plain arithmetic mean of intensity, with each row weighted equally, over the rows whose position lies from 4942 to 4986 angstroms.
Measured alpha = 19.9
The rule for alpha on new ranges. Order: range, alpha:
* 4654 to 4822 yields 15.4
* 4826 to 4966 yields 17.7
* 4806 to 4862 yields 16.0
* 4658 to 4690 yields 14.8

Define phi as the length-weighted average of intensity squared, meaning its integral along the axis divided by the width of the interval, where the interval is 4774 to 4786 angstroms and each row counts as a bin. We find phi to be 249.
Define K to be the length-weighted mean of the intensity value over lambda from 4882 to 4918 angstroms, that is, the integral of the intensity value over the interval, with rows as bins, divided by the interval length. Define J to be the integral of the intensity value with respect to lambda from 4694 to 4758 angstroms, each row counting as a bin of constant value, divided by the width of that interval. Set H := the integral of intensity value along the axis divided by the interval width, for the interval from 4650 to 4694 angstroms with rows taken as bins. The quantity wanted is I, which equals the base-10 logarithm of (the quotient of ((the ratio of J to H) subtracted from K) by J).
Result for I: -0.01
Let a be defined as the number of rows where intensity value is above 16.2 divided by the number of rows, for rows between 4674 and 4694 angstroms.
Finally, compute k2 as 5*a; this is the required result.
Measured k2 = 0.0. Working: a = 0.00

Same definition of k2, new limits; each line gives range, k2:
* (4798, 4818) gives 2.0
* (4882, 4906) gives 0.0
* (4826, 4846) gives 2.0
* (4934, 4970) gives 5.0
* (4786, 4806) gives 0.0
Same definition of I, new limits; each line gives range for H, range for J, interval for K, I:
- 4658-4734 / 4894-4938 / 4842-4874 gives -0.09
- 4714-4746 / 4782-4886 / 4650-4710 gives -0.06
